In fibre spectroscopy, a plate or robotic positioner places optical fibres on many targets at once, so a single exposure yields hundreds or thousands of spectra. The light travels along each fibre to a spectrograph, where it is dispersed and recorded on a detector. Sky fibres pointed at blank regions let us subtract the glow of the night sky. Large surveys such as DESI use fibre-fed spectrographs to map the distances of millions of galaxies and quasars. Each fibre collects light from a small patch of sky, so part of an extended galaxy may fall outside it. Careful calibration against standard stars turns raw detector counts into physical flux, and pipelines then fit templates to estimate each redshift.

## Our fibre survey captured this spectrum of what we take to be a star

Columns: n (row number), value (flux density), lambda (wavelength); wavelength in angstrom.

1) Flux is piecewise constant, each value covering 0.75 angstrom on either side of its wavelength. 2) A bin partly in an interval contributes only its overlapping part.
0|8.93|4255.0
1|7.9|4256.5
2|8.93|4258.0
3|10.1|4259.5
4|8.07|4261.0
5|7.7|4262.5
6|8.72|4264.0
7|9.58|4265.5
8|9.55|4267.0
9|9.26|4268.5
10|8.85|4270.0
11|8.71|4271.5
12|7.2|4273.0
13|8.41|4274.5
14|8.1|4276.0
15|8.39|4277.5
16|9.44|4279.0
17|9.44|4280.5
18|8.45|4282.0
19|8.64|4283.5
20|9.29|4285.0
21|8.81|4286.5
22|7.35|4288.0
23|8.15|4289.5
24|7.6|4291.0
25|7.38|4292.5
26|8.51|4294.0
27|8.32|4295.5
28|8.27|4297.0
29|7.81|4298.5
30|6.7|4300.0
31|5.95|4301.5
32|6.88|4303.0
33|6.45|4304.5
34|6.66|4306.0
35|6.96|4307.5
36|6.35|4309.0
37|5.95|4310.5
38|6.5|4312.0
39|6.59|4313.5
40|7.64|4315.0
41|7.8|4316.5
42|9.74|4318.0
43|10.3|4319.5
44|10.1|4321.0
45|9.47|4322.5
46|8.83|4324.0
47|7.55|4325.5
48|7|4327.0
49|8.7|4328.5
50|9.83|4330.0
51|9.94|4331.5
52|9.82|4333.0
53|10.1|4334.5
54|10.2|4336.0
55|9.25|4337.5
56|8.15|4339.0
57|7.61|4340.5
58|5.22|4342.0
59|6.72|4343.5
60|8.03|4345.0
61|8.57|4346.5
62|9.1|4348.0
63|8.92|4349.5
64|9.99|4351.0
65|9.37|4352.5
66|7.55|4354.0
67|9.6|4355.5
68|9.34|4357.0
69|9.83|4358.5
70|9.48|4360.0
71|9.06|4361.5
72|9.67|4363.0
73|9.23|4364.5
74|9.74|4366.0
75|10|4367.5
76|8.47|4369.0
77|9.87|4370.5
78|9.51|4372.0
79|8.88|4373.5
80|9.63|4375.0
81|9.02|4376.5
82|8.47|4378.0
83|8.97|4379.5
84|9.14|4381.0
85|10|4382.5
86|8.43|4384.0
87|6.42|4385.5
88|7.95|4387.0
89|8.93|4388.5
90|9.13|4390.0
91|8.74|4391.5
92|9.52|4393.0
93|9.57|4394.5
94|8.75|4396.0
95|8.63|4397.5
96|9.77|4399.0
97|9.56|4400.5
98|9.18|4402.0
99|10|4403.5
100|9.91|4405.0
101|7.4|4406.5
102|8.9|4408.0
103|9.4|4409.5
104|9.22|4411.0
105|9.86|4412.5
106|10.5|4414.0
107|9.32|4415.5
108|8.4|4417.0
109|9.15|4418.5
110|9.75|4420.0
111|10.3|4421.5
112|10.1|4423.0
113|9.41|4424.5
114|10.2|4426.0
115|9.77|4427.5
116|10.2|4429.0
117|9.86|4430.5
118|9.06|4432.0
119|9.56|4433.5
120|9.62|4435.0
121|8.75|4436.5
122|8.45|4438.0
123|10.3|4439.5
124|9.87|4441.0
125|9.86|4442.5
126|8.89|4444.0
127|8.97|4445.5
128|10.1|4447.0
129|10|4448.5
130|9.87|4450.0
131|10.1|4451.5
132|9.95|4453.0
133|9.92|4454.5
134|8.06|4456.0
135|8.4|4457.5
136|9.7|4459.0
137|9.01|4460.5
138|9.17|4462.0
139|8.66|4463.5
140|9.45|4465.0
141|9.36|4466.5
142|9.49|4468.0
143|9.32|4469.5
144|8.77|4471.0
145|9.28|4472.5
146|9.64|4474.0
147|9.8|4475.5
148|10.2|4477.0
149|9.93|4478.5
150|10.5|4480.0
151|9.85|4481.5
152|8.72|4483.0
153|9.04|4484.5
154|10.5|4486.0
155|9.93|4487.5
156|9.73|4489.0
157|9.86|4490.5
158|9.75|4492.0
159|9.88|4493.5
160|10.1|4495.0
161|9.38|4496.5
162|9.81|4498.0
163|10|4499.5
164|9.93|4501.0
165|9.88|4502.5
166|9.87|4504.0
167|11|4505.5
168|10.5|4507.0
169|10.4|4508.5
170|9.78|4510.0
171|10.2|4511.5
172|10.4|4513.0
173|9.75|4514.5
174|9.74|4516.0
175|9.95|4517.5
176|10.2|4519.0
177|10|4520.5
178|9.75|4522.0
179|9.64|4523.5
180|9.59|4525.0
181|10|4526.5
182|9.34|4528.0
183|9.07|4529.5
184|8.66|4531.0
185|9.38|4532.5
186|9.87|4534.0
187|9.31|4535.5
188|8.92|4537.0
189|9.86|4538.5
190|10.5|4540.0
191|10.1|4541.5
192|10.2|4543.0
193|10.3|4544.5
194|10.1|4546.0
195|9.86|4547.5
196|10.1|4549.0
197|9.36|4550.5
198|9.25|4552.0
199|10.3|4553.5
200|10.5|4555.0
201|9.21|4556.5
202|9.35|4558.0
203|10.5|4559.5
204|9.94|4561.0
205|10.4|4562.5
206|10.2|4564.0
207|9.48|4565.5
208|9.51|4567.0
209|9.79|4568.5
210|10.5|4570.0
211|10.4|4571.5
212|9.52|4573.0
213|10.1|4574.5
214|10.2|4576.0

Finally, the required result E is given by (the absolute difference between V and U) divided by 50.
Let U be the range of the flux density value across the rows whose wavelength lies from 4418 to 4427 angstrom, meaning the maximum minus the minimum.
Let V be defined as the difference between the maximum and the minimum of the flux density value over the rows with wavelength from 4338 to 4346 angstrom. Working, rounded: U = 1.15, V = 2.93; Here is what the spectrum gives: 0.036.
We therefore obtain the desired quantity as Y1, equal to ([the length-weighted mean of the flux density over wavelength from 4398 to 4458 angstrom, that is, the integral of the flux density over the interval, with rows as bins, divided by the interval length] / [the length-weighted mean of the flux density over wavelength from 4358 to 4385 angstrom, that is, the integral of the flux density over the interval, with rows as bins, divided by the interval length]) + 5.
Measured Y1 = 6.02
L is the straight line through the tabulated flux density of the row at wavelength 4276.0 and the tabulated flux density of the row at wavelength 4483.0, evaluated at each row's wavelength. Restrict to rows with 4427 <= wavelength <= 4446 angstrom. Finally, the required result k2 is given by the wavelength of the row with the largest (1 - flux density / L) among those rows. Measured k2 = 4438.0 angstrom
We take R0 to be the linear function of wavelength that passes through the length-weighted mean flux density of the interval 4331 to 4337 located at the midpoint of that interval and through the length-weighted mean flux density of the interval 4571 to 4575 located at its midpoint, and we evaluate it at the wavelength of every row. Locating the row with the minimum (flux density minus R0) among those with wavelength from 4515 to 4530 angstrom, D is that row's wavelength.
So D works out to 4529.5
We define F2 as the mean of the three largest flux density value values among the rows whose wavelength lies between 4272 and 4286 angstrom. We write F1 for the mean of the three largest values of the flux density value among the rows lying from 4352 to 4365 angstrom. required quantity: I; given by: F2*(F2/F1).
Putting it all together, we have 9.1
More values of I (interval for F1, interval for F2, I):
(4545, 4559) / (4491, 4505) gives 9.7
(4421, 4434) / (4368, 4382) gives 9.1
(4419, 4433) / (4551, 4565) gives 10.7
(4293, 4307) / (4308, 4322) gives 12.1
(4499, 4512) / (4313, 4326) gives 9.5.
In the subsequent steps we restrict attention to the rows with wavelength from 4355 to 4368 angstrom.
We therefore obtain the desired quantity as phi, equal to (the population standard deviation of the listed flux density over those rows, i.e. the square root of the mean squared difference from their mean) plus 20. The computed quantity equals 20.3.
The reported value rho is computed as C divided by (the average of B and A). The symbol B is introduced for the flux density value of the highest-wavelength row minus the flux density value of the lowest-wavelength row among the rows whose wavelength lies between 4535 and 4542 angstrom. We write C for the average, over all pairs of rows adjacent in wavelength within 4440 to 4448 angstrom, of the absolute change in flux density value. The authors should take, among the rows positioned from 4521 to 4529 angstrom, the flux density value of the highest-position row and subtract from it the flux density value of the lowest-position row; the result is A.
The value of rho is 2.9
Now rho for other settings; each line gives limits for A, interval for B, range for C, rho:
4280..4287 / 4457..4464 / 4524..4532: -2.4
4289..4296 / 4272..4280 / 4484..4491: 0.5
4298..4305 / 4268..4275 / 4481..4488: -0.8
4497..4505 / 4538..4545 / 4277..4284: 2.2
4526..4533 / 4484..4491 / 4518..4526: 1.5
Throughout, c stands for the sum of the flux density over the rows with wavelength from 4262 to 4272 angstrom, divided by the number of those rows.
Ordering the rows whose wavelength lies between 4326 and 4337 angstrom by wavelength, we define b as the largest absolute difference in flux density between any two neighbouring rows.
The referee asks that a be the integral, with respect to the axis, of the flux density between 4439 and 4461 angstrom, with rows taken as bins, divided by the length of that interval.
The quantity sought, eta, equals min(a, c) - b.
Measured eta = 7.2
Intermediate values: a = 9.53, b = 1.70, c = 8.91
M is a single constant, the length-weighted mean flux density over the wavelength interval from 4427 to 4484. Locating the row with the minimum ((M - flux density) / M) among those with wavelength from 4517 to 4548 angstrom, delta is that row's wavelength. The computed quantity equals 4540.0 angstrom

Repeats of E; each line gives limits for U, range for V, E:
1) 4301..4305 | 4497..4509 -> 0.005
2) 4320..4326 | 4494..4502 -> 0.037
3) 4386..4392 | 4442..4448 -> 0.001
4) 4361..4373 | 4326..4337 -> 0.033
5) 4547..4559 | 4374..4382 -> 0.003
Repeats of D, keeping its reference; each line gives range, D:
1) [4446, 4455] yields 4450.0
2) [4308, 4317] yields 4310.5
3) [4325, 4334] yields 4327.0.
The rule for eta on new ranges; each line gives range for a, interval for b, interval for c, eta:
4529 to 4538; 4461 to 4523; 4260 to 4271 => 7.4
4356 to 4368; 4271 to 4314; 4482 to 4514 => 8.0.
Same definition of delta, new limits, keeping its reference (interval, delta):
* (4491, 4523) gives 4505.5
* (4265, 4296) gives 4265.5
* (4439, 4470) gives 4439.5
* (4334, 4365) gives 4336.0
